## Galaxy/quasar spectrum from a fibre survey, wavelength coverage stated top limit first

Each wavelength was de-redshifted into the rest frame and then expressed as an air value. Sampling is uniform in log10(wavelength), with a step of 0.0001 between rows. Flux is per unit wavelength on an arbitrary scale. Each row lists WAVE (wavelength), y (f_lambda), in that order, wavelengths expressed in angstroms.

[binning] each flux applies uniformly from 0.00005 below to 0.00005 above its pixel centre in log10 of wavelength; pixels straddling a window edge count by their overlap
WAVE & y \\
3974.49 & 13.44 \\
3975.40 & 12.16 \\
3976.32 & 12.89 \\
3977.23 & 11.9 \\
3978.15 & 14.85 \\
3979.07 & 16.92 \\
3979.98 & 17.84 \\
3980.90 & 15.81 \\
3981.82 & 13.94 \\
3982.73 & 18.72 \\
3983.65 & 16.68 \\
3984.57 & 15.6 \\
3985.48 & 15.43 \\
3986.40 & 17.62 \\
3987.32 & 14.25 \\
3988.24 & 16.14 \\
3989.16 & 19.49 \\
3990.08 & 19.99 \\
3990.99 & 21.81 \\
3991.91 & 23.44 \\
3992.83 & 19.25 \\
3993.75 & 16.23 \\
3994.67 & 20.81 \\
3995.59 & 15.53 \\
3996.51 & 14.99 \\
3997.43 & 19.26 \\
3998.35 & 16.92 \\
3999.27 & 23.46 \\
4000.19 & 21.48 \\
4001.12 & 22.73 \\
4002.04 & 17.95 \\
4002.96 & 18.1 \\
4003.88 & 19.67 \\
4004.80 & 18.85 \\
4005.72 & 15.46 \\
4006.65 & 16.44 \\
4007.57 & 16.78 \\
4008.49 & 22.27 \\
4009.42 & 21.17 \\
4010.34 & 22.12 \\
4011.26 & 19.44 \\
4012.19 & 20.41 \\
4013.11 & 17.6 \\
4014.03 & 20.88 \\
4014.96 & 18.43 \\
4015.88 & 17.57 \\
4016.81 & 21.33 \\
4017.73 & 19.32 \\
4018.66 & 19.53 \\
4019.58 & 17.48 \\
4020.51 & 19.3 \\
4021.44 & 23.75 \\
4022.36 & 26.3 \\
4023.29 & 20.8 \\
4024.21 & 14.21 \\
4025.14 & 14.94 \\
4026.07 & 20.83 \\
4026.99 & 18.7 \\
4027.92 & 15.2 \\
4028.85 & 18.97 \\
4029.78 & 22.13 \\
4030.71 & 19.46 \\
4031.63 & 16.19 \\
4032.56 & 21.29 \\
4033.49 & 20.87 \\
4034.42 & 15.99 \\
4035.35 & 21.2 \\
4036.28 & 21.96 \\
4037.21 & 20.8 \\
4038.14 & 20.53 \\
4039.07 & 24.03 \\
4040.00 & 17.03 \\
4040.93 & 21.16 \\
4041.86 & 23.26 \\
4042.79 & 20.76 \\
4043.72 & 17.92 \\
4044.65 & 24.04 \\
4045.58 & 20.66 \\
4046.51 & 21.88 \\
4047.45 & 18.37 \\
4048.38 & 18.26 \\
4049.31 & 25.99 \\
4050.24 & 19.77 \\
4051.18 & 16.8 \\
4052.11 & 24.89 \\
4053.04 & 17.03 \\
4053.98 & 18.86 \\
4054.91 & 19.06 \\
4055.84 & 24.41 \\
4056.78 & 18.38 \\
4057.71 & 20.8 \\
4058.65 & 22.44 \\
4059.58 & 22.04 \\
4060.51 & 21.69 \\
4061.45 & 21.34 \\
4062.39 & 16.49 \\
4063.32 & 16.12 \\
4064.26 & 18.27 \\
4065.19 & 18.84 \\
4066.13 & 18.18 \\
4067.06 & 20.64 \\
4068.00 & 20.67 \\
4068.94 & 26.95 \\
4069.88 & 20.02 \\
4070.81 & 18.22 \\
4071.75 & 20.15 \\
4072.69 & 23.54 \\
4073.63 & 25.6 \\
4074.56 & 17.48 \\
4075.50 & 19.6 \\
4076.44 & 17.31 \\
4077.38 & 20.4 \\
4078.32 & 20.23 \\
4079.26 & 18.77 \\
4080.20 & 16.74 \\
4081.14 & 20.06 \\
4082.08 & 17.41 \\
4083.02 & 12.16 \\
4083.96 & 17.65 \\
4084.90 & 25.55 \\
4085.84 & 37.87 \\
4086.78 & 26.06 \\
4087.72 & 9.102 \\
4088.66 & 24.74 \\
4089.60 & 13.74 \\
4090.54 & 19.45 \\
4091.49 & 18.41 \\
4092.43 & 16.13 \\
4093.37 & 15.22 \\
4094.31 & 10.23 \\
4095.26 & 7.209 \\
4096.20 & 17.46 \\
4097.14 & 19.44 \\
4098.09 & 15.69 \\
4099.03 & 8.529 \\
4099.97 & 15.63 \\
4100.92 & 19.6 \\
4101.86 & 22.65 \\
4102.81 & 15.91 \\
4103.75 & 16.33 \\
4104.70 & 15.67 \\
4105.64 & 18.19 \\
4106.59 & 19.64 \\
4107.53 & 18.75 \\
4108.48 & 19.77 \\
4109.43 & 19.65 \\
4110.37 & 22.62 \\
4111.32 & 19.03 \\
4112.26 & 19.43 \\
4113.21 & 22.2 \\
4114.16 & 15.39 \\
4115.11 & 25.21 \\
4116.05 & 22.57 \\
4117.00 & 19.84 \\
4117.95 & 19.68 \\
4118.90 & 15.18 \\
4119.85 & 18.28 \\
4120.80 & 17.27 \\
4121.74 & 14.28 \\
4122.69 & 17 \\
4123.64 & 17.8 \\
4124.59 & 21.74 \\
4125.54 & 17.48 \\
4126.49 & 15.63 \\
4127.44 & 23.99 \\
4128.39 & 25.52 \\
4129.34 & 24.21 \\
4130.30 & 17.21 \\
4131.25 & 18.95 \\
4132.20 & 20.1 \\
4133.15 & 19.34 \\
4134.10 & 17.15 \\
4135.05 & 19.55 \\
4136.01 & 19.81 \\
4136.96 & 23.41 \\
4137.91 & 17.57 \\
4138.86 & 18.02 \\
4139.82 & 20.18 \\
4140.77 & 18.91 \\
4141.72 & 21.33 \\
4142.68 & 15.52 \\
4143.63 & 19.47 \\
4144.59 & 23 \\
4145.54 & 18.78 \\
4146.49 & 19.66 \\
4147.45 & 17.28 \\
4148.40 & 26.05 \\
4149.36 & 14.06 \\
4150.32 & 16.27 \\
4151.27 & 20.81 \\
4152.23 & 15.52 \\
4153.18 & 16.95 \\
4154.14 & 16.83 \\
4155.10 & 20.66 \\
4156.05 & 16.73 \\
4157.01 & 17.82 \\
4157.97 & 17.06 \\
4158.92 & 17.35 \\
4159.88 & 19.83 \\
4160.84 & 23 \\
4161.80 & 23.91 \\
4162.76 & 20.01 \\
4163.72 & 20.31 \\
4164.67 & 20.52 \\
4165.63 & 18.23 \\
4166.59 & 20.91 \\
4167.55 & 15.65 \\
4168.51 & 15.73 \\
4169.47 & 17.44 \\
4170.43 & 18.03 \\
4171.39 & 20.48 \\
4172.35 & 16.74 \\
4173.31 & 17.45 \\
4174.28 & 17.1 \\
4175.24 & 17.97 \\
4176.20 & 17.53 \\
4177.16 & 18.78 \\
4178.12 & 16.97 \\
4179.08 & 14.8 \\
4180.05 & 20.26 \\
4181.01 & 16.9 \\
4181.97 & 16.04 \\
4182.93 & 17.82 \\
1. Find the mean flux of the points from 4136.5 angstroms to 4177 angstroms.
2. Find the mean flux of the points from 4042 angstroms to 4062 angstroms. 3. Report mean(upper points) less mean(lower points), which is -1.9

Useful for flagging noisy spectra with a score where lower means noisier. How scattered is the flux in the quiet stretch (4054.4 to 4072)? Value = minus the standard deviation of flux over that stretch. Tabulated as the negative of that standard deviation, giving -2.6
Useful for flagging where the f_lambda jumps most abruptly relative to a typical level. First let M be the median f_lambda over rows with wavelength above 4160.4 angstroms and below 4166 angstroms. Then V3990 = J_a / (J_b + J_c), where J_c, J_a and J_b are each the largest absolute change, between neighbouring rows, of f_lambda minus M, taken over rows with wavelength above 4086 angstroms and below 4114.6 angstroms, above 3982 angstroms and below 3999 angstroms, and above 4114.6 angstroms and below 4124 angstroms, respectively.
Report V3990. 0.25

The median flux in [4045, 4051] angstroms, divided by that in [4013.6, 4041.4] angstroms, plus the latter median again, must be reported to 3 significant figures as 21.0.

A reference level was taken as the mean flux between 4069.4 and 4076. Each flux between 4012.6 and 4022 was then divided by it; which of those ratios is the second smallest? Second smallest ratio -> 0.85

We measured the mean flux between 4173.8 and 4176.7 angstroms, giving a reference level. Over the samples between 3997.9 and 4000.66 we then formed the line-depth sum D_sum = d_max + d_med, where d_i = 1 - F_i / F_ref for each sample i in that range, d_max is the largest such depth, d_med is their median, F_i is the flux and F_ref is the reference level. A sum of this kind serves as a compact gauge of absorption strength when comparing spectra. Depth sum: -0.19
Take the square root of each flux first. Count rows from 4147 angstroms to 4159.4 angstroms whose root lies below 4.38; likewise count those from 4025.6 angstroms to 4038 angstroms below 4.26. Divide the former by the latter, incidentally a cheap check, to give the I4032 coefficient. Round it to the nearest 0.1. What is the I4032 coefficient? 3.3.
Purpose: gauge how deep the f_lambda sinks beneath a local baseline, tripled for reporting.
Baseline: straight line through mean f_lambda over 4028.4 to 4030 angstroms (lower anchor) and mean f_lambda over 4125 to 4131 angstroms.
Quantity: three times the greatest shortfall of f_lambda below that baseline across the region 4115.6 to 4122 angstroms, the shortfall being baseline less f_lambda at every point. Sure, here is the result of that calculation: 19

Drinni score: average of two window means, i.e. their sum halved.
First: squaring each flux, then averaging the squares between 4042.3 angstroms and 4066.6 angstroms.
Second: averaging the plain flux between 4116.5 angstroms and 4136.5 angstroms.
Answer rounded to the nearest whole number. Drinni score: 216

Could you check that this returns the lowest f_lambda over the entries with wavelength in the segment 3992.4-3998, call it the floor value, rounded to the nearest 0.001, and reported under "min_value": 14.990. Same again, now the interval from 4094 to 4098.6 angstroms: 7.209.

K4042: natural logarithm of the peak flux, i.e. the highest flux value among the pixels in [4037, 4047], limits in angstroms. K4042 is 3.18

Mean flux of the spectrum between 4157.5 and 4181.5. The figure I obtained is 18.5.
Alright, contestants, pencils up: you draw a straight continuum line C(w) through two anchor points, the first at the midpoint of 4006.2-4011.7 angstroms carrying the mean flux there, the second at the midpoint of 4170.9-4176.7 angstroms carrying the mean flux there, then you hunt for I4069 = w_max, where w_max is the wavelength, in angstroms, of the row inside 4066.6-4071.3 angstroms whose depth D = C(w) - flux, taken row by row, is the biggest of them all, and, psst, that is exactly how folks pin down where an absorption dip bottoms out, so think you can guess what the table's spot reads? 4070.81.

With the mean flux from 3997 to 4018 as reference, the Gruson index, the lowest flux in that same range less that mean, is -4.0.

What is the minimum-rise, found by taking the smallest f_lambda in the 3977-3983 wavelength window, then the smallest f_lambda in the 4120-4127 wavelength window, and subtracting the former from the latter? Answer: 2.4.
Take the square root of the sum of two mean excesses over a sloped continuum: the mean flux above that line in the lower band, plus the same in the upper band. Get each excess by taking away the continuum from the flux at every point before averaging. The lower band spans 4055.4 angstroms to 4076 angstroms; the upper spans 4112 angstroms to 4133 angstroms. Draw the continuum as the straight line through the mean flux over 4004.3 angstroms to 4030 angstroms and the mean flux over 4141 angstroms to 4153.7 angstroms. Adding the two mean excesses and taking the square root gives 1.42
